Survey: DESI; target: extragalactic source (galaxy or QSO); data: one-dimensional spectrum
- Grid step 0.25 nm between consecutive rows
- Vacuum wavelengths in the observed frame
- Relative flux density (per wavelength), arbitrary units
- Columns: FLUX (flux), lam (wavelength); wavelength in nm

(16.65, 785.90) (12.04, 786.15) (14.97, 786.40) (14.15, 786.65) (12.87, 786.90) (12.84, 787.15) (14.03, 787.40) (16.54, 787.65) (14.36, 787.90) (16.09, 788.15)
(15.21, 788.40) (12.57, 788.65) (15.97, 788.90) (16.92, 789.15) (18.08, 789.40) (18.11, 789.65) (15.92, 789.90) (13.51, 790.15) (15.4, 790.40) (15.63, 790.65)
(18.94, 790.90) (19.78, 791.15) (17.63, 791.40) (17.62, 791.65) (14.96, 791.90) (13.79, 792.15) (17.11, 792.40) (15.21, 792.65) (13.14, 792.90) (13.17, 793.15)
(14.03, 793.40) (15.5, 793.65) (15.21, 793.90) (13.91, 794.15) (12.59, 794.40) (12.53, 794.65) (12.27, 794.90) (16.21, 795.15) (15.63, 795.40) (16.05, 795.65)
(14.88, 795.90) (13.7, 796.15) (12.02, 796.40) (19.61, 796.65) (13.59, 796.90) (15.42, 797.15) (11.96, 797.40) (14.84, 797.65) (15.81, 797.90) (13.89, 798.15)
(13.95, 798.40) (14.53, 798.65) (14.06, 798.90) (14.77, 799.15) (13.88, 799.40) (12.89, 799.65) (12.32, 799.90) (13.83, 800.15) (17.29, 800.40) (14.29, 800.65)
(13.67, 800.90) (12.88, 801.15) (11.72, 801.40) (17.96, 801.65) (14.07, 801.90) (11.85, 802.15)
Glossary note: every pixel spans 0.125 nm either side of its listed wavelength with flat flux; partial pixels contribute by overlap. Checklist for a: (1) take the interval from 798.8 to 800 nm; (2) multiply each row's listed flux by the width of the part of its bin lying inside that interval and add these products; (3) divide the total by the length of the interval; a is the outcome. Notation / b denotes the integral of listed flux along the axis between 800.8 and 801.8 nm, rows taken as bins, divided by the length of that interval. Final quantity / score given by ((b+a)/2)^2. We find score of 191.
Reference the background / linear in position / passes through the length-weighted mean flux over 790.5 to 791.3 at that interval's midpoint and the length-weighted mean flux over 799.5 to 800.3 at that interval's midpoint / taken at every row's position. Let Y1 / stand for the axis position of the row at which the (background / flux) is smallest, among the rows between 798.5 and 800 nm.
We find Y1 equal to 799.15 nm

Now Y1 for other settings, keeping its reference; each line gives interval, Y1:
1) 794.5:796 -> 795.65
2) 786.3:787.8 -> 787.65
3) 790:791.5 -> 791.15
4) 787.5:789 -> 787.65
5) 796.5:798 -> 796.65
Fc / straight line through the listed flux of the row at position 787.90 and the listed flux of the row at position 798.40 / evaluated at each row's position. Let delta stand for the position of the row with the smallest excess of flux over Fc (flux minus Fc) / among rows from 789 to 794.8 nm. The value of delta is 794.65 nm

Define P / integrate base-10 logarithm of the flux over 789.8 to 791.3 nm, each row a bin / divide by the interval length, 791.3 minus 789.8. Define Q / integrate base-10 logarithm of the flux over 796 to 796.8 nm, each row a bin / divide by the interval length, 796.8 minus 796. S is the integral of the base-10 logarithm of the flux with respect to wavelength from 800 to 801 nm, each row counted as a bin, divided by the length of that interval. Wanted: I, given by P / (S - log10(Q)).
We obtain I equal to 1.106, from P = 1.22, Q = 1.17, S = 1.17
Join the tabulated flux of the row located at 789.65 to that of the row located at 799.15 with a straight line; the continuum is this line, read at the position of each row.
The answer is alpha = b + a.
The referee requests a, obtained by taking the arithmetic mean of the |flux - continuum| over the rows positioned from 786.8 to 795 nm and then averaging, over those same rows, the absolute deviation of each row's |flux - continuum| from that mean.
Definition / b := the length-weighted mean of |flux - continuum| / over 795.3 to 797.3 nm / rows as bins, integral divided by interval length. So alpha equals 3.1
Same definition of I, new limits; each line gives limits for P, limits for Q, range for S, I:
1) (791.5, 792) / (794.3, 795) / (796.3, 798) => 1.080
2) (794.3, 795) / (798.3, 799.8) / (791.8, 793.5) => 0.996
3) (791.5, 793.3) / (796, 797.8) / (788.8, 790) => 1.005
